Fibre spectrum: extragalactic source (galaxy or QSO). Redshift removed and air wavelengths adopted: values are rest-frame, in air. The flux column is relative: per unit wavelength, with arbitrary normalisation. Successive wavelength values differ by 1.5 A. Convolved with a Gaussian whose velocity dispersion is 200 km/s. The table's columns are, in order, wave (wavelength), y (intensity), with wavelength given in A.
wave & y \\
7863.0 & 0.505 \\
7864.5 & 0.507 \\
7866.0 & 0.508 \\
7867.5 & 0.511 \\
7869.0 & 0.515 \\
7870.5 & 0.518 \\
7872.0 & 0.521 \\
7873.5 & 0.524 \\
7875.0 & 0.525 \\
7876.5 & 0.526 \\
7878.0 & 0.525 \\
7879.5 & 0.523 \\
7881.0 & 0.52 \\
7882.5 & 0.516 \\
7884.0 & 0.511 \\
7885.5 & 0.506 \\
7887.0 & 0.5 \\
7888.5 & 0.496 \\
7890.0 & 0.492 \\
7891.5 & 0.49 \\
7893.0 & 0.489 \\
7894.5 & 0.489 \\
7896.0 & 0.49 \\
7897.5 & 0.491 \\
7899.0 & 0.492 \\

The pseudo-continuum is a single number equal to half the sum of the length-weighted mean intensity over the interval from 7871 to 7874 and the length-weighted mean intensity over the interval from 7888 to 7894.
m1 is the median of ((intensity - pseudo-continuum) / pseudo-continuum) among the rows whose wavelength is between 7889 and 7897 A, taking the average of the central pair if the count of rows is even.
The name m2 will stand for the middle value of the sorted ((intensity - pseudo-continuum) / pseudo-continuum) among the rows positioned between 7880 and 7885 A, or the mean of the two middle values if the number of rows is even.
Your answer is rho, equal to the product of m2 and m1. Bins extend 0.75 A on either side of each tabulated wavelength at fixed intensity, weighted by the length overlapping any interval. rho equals -0.0006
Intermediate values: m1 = -0.033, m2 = 0.018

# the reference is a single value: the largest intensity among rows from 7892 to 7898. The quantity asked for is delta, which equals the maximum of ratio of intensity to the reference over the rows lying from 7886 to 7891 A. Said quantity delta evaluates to 1.02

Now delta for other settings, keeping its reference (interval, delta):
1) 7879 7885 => 1.07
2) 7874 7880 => 1.07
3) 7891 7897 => 1.00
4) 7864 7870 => 1.05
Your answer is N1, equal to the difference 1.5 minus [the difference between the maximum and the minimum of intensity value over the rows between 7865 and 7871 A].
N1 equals 1.49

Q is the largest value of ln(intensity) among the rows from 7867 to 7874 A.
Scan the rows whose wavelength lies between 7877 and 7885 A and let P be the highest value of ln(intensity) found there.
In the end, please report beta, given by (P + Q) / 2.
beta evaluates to -0.645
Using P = -0.644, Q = -0.646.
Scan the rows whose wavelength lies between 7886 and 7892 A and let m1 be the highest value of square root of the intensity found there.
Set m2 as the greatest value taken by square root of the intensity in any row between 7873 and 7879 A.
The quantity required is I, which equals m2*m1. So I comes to 0.513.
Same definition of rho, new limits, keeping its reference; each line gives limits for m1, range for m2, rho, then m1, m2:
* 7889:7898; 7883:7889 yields 0.0002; -0.033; -0.007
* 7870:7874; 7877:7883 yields 0.0008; 0.028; 0.029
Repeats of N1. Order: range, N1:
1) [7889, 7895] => 1.50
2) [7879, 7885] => 1.49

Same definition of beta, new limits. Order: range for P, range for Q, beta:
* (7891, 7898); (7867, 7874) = -0.679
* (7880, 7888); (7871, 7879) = -0.648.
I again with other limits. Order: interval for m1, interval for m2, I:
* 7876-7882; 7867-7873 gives 0.523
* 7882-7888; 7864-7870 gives 0.515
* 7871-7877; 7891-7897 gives 0.508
